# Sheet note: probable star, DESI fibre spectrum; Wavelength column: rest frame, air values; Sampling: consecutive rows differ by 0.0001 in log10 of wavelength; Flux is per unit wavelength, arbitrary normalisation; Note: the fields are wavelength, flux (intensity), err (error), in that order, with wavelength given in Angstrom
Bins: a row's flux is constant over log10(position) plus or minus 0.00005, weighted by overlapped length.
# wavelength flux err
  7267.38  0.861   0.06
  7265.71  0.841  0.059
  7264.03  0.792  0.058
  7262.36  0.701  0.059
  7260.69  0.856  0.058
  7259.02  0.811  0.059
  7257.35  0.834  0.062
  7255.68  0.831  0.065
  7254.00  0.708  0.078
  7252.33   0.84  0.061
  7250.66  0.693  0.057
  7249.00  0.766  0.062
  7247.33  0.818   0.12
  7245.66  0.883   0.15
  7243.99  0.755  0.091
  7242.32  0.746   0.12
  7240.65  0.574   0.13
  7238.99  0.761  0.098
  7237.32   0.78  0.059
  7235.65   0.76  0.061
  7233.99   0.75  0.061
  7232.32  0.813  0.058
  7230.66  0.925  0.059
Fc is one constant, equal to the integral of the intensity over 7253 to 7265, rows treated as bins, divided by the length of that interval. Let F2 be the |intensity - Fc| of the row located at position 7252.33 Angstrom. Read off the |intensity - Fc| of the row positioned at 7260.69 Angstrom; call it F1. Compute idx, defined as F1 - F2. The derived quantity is 0.02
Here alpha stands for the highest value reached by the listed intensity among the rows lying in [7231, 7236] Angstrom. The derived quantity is 0.813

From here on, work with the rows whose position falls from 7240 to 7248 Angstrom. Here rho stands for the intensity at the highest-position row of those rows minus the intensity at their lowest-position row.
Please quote 0.24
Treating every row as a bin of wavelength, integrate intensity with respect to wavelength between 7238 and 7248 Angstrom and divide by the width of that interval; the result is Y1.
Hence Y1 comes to 0.755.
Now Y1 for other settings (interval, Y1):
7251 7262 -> 0.803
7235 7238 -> 0.769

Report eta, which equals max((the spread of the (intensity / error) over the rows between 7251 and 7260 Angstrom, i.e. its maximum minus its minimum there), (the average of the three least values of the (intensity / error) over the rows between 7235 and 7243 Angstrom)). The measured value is 6.1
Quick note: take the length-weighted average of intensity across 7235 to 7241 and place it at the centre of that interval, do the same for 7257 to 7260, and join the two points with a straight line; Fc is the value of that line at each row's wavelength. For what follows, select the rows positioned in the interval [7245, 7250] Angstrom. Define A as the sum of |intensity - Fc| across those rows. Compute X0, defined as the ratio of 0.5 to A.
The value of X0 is 2.8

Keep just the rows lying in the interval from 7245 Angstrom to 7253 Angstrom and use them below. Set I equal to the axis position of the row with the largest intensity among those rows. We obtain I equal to 7245.66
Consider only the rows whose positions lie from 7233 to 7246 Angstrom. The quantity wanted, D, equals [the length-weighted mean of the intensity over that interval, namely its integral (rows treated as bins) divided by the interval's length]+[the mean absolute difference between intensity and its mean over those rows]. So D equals 0.792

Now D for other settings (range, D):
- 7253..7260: 0.842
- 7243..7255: 0.837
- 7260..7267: 0.851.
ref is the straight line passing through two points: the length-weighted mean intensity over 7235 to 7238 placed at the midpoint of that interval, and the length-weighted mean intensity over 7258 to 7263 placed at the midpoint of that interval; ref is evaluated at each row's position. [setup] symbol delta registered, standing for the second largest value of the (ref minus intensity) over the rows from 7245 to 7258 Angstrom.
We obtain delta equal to 0.080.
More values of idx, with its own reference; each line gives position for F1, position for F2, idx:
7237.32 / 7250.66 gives -0.09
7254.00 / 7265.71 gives 0.03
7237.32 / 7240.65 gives -0.21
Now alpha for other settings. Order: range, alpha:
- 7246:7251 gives 0.818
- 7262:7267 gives 0.841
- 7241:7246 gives 0.883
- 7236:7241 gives 0.78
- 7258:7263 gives 0.856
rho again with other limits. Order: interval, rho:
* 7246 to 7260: -0.01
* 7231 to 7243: -0.07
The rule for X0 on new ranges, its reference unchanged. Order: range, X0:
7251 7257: 3.1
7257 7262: 9.3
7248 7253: 3.3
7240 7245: 2.9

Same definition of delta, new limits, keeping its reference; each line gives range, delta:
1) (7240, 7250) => 0.029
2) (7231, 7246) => 0.029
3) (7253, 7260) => -0.017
